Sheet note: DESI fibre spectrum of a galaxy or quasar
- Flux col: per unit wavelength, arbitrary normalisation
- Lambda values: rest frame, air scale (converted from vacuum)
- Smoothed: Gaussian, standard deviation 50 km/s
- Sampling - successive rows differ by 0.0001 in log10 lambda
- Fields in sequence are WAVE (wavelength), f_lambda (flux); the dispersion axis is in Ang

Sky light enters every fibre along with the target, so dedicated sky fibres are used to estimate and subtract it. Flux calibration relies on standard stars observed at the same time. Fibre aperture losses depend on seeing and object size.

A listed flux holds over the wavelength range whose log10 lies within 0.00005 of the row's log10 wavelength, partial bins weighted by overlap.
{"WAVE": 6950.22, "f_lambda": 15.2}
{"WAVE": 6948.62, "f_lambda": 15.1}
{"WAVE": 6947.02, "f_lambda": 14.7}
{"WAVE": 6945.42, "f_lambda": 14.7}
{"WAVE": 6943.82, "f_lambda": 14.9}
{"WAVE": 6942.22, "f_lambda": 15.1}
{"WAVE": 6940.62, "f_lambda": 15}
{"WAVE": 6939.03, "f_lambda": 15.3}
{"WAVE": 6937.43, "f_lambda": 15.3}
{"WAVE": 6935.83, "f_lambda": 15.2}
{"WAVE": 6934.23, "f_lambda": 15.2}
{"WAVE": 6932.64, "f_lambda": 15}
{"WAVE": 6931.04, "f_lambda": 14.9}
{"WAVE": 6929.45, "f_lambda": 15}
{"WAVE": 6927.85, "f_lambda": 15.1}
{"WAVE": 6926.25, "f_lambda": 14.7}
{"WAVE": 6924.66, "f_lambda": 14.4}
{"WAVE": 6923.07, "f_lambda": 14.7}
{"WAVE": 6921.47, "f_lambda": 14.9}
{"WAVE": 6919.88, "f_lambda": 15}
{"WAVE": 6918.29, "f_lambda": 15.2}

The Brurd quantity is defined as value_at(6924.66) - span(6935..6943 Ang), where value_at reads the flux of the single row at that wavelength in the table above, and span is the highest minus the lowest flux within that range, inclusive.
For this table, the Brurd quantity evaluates 14.1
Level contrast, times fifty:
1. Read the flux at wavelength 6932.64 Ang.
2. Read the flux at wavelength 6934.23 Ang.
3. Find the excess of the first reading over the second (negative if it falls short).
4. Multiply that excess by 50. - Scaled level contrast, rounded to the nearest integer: -10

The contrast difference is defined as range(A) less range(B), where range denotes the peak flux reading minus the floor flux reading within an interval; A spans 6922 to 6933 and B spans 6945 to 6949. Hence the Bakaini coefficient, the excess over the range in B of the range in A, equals 0.3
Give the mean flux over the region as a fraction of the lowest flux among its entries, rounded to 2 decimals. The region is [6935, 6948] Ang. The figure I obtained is 1.02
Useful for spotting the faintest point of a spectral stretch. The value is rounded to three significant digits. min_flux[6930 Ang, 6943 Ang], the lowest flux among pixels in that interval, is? 14.9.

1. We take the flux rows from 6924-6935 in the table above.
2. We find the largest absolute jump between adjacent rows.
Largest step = 0.40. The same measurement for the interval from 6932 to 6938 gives 0.20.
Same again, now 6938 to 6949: 0.40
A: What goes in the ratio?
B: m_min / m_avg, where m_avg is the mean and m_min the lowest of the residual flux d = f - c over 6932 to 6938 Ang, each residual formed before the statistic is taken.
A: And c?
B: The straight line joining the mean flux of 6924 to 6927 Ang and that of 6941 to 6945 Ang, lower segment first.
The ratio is 0.7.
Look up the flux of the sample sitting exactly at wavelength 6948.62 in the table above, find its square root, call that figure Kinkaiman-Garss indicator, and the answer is 3.89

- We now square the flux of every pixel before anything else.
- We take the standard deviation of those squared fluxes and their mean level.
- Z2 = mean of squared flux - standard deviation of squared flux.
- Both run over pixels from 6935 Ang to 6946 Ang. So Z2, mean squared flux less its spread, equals 221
